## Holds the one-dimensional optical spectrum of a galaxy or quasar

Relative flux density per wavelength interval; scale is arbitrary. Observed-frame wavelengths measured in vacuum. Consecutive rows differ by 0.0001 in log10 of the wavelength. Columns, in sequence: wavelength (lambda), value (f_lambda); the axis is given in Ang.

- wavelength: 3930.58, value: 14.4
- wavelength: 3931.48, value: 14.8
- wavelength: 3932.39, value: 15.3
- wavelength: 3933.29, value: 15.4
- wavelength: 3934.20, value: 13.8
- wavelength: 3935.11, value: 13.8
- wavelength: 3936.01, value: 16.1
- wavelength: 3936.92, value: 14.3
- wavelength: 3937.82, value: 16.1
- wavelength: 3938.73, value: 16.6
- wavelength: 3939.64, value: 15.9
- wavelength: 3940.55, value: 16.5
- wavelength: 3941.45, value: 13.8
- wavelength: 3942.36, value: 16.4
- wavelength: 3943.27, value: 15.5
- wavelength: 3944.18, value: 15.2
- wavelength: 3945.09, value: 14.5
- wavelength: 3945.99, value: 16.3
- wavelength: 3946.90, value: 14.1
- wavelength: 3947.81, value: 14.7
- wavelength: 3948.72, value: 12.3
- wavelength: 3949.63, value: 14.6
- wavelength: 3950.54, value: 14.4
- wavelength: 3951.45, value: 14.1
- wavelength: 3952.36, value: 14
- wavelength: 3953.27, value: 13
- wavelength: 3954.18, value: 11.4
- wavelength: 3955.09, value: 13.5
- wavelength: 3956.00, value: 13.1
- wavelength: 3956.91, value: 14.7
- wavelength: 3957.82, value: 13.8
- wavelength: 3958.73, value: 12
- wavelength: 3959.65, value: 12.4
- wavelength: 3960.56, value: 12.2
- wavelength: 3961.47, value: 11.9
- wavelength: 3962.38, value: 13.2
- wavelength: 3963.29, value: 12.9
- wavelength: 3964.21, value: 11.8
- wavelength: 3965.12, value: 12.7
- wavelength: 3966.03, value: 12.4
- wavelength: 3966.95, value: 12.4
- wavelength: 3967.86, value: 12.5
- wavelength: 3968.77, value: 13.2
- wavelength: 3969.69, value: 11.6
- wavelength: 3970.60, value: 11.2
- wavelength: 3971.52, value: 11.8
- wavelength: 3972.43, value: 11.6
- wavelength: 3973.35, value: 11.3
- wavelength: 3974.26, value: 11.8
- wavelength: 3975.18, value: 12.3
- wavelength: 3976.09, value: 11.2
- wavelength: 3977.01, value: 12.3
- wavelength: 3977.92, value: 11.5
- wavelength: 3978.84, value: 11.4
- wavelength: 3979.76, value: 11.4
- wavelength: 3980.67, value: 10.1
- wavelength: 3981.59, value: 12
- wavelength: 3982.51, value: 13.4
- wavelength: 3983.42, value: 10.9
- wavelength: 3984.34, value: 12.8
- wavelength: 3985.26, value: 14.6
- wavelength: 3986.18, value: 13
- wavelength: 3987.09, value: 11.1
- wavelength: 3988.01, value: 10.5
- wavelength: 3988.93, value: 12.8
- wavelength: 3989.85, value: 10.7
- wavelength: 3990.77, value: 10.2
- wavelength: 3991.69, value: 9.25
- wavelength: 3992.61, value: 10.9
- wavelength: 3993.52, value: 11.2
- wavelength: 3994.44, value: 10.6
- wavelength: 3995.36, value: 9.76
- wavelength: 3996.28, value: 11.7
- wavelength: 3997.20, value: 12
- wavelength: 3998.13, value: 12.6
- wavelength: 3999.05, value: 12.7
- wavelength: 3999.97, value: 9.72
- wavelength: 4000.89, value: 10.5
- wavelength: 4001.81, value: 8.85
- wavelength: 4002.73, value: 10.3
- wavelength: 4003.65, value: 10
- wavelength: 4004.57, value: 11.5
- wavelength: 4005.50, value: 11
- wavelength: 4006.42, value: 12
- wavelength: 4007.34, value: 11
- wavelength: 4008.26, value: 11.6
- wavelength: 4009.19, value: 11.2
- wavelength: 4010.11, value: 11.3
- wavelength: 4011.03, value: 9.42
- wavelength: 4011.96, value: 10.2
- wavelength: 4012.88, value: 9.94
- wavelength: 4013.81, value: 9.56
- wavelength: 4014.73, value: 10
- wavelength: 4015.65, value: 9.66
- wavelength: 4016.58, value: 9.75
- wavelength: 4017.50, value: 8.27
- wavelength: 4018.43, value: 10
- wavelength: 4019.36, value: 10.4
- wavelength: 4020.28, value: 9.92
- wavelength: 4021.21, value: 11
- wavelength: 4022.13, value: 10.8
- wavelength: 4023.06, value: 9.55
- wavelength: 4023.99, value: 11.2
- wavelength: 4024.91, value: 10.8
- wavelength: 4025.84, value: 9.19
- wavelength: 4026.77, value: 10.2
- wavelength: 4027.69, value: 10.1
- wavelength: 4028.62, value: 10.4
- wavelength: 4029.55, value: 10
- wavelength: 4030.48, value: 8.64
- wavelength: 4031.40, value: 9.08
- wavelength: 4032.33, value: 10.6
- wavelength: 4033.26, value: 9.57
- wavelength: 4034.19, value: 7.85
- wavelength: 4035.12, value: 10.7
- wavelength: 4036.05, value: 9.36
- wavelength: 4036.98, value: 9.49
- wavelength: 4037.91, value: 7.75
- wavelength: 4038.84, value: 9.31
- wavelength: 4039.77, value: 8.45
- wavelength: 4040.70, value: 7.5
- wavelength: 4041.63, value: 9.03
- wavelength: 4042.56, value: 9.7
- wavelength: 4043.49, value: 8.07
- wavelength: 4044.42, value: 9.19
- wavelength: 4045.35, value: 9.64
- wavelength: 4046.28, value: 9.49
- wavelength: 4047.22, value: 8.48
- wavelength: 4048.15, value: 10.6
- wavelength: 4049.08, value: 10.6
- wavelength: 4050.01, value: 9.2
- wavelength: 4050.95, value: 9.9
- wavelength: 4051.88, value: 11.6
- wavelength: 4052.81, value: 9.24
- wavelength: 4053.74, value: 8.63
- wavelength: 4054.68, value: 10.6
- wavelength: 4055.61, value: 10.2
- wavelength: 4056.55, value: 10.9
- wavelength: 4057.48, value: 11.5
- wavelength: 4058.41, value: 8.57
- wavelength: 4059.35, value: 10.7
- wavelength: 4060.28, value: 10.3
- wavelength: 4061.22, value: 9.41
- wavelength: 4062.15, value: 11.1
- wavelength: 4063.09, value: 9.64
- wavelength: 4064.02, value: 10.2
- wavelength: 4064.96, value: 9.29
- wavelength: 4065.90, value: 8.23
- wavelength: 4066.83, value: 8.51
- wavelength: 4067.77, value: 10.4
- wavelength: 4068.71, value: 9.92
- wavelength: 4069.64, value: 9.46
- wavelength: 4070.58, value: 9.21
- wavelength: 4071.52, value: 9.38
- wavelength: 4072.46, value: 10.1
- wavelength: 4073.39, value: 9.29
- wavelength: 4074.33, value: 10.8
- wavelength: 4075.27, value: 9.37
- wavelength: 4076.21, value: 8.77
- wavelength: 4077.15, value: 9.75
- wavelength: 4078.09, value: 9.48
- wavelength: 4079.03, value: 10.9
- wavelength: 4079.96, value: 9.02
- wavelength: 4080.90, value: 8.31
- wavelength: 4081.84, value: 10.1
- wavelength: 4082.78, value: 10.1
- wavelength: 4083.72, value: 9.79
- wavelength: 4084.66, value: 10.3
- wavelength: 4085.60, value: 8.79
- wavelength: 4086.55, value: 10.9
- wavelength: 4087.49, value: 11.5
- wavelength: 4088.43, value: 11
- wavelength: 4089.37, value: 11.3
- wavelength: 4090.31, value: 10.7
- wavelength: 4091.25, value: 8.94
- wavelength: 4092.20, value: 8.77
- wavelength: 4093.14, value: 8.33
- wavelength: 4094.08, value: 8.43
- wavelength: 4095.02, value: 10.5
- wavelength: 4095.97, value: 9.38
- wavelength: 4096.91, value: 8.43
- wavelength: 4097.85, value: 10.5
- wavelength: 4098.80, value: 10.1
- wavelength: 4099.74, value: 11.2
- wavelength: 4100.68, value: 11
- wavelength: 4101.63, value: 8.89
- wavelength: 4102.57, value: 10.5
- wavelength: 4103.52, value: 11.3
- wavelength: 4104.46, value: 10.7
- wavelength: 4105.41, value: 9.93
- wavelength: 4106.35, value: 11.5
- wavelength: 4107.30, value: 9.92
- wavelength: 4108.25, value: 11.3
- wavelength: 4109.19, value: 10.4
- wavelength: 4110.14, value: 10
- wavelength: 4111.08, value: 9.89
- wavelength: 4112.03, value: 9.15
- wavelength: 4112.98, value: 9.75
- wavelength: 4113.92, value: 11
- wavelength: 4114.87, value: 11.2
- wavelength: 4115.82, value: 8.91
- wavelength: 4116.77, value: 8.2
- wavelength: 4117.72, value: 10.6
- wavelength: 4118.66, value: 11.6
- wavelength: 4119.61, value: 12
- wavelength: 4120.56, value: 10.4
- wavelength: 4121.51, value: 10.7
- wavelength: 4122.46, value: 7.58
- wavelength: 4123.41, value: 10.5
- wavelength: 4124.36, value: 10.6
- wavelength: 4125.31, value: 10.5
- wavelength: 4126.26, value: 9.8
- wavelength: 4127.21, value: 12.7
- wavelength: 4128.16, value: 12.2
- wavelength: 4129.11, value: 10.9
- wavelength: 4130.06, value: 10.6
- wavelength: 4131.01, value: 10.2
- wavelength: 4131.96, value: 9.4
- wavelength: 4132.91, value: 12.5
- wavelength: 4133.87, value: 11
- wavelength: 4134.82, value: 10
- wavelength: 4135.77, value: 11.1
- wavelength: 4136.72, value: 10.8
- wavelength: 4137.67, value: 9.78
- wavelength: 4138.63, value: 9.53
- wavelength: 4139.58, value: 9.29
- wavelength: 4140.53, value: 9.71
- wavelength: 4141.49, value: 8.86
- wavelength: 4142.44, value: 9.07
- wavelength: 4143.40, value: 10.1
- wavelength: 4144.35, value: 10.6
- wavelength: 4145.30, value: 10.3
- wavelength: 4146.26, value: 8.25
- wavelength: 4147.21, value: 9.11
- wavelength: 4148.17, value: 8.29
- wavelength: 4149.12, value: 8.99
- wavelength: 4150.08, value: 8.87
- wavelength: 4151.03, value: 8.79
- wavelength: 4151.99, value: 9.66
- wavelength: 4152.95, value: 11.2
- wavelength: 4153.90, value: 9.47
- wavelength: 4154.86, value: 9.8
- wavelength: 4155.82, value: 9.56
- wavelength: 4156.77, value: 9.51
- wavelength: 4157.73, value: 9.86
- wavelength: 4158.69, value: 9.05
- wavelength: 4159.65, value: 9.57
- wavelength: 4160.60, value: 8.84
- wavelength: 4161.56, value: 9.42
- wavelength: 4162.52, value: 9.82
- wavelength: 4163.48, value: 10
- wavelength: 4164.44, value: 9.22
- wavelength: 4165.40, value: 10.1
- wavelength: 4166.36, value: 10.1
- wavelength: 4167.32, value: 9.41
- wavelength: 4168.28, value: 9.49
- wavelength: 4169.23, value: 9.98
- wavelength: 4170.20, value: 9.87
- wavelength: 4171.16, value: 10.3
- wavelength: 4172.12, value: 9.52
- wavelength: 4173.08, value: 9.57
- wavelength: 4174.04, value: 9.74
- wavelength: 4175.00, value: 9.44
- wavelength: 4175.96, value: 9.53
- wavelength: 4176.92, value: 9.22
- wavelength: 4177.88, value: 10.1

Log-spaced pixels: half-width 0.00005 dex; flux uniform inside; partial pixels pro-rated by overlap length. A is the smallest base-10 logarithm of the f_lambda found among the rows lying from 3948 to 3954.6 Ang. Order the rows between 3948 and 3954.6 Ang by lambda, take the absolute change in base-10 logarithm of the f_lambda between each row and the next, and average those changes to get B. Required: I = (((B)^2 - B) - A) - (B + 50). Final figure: -51.1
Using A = 1.06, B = 0.030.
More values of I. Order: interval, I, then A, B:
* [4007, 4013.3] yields -51.0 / 0.97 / 0.028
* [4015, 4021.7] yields -51.0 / 0.92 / 0.040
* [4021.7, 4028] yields -51.0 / 0.96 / 0.043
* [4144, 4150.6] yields -51.0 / 0.92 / 0.039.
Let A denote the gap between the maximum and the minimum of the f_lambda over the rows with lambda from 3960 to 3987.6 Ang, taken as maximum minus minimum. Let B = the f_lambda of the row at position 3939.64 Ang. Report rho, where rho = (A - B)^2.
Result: 130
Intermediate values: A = 4.50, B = 15.9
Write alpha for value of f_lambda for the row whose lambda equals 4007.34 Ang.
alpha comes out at 11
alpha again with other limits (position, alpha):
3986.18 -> 13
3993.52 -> 11.2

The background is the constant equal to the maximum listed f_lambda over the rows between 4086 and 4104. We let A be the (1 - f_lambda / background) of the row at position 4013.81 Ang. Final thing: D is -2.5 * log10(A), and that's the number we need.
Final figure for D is 1.93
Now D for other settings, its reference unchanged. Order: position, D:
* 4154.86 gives 2.08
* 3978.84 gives 5.15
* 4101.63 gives 1.61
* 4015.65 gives 1.99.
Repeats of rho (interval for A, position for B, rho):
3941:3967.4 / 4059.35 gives 32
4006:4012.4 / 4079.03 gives 69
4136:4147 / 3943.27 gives 168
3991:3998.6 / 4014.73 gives 44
